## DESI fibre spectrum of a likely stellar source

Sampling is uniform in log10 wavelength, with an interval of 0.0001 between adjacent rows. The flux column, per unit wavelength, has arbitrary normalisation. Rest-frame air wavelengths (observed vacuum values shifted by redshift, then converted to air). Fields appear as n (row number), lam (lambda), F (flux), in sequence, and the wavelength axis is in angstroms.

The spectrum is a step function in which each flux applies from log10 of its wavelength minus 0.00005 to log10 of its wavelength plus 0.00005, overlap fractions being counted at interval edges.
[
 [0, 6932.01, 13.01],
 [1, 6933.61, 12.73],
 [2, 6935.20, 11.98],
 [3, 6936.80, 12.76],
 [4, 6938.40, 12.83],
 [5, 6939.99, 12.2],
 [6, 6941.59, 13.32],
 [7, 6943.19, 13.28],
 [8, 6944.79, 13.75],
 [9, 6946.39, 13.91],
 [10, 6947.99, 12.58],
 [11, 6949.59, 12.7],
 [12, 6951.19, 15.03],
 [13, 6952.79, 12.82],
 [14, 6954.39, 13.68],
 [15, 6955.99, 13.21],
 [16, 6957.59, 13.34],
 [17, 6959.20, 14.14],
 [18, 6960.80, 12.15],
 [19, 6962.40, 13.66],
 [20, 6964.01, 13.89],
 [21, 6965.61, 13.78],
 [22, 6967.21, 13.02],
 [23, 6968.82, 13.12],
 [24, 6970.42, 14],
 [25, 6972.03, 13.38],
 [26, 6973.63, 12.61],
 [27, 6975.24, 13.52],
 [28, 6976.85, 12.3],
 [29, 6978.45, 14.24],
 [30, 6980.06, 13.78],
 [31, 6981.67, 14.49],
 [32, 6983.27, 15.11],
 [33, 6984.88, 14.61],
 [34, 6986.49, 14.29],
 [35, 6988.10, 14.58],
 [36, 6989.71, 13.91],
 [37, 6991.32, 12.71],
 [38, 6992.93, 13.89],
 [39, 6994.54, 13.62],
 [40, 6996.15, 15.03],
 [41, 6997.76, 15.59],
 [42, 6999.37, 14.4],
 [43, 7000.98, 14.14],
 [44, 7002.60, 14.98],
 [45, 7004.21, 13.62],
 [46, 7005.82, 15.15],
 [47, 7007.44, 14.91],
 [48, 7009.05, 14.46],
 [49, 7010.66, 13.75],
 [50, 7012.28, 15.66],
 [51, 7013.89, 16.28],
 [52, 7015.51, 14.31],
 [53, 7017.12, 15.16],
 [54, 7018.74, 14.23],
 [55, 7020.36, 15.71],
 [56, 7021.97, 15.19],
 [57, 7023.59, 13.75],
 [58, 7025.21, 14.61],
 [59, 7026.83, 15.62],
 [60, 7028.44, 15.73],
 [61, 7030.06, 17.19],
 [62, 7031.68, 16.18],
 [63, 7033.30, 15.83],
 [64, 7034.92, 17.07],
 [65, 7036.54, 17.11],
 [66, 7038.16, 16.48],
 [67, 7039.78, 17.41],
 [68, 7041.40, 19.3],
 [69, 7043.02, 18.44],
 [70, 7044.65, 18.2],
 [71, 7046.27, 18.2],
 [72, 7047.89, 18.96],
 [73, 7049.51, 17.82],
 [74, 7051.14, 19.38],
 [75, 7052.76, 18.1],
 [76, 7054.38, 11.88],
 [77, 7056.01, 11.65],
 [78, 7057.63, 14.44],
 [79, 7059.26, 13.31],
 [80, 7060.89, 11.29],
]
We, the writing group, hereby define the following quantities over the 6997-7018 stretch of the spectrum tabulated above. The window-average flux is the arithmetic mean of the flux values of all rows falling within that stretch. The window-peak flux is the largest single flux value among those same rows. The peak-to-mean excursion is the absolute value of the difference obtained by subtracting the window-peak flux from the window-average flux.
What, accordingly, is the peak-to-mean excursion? 1.5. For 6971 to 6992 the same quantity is 1.3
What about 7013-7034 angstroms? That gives 1.8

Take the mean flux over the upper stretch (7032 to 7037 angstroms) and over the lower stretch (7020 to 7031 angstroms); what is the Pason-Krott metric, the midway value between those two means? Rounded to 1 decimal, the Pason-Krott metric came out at 16.0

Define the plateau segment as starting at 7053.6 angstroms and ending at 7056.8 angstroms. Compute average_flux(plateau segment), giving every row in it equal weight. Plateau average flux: 12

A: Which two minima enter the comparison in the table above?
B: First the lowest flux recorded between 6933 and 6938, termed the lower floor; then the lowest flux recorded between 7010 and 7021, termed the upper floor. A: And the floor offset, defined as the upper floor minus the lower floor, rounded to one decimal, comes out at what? 1.8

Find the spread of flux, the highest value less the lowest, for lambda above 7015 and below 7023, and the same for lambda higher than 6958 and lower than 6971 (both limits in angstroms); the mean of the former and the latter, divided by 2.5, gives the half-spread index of 0.69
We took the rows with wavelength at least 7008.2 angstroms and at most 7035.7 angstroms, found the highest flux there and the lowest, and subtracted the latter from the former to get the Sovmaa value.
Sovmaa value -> 3.4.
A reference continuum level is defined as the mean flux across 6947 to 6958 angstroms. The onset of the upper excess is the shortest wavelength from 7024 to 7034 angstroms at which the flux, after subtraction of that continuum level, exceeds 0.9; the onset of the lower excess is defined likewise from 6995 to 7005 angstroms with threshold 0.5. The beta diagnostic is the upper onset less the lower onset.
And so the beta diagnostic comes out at 29.1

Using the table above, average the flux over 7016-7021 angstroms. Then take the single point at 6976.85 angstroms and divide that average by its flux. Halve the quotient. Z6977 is 0.61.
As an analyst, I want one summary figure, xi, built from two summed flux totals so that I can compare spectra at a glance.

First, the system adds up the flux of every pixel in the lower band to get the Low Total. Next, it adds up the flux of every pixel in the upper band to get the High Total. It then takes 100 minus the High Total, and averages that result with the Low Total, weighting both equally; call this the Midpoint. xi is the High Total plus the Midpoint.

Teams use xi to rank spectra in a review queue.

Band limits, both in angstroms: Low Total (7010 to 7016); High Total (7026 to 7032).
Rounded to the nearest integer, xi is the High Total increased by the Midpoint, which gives 112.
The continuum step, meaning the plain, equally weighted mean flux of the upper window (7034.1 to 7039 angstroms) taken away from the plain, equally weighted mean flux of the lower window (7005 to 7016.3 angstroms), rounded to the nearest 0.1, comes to -2.0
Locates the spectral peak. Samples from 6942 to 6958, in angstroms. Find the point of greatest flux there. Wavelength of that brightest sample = 6951.19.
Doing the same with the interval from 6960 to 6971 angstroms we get 6970.42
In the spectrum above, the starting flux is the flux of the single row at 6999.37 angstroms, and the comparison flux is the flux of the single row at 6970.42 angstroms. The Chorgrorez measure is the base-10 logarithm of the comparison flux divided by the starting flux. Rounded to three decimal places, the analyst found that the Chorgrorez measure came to -0.012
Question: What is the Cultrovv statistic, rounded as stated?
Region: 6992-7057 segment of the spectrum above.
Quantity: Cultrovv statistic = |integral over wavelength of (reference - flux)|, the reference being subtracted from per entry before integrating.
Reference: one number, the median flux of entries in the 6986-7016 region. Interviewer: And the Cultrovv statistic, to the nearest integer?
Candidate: 86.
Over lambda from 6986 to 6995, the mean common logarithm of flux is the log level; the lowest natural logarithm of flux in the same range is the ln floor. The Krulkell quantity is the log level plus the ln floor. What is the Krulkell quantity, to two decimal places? 3.68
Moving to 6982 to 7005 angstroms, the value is 3.70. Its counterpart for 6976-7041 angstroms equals 3.68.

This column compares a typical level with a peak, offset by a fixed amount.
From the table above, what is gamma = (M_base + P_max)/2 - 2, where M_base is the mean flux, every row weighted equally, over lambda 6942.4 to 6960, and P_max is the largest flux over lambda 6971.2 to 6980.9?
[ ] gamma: 11.9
